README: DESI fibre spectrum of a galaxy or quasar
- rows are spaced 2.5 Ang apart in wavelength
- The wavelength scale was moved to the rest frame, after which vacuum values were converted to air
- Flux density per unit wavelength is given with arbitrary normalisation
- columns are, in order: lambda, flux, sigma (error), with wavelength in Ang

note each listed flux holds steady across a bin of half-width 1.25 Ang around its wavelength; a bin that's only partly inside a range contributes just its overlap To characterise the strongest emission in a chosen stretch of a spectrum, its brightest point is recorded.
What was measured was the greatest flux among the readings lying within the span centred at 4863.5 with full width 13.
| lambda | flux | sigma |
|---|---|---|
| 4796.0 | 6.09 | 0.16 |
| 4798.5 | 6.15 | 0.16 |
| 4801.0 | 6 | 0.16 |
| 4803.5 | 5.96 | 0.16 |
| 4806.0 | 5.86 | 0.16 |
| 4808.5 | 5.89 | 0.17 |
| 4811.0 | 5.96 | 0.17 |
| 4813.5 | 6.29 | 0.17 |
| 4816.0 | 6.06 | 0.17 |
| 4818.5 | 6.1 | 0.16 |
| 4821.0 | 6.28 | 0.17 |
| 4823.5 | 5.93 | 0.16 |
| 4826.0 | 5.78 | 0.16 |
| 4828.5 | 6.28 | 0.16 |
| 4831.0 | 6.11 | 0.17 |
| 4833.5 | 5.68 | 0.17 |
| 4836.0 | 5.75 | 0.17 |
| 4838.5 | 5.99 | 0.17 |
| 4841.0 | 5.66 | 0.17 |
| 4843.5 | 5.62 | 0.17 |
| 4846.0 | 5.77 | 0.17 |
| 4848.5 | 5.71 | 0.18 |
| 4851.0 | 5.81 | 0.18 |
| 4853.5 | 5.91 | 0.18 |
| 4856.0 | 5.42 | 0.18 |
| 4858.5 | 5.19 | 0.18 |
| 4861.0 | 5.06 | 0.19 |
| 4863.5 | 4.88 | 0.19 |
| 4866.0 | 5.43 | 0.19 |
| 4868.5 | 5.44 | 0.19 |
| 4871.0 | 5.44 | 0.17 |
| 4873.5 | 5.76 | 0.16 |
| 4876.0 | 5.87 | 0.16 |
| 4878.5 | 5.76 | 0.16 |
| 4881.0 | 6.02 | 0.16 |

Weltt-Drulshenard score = 5.44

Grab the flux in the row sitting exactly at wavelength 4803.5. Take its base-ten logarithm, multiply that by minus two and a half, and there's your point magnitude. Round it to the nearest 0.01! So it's -1.94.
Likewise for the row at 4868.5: -1.84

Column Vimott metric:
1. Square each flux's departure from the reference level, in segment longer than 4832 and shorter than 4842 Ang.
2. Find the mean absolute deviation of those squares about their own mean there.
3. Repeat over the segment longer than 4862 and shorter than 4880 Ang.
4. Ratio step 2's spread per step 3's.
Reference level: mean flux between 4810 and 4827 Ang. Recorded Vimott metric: 0.18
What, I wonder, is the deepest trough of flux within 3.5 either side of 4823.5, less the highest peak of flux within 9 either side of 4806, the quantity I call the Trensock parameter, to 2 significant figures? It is -0.51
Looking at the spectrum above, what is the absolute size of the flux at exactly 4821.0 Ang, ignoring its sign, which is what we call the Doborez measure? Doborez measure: 6.28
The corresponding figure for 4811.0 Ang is 5.96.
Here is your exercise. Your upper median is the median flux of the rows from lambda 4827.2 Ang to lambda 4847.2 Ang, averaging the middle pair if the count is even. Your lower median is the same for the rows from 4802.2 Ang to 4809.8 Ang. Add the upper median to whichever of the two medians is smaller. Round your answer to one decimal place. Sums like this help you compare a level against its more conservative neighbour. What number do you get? 11.5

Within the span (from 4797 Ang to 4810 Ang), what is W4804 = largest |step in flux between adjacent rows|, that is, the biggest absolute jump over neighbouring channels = 0.15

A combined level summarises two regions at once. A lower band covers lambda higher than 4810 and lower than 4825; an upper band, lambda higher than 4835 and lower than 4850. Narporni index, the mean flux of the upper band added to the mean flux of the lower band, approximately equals 11.9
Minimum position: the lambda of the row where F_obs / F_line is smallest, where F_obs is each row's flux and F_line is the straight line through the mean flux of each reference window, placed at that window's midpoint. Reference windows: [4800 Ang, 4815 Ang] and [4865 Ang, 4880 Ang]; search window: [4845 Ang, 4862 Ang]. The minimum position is 4861.0 Ang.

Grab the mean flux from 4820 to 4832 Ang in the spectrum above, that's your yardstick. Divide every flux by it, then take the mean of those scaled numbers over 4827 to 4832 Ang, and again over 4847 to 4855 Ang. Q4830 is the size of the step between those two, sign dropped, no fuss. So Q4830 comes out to 0.063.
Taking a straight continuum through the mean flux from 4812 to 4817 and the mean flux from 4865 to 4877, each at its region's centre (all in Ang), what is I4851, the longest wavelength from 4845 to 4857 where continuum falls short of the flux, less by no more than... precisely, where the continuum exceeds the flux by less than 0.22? 4853.5 Ang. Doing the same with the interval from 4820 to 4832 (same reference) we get 4831.0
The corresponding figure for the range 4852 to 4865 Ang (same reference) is 4853.5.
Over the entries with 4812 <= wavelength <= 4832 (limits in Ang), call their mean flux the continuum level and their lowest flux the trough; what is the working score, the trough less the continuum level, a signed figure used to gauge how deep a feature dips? -0.32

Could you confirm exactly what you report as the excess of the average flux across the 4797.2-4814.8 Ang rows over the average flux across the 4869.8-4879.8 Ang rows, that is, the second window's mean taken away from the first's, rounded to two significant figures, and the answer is 0.31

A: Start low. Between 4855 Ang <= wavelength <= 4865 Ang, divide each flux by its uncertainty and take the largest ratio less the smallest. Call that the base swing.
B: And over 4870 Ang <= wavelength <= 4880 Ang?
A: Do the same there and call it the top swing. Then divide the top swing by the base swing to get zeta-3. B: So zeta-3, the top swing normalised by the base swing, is 1.06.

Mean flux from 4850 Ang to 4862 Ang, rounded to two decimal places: 5.48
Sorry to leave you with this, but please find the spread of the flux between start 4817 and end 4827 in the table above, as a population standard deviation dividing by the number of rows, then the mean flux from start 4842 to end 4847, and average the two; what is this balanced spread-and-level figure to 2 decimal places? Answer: 2.94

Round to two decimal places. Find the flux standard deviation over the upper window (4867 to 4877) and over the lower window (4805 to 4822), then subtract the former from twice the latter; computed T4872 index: 0.13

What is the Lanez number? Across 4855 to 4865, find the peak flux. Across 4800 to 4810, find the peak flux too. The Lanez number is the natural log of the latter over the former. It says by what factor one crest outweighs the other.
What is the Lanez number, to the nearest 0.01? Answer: 0.10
